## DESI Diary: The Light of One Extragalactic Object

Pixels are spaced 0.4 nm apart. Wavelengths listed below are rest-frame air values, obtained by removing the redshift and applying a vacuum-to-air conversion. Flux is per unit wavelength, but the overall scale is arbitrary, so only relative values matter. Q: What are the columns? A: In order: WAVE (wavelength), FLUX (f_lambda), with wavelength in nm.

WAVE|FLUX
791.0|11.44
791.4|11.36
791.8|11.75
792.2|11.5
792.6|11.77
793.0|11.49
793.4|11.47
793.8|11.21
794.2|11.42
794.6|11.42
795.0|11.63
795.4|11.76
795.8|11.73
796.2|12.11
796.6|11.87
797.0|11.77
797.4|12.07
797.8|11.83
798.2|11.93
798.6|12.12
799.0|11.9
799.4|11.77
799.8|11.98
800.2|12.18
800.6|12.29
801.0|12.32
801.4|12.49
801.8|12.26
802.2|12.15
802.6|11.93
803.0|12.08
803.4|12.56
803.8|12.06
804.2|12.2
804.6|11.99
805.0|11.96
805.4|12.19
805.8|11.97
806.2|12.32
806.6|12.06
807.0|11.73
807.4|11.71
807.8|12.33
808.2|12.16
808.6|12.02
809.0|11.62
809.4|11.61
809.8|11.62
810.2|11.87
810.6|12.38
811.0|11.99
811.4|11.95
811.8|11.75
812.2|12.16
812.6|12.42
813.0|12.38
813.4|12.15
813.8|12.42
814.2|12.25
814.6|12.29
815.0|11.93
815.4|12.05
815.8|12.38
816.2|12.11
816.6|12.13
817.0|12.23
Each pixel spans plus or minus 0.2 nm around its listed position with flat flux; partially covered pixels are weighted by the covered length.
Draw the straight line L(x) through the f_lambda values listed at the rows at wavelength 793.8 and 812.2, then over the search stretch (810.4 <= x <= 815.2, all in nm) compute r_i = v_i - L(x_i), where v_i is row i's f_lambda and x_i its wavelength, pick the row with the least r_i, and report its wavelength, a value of 811.8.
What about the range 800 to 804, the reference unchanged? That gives 802.6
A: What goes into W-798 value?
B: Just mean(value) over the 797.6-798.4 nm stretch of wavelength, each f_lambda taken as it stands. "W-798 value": 11.9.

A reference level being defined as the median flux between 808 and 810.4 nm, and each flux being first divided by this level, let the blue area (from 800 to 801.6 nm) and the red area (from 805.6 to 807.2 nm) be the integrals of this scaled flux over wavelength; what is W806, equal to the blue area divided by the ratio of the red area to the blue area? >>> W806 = 1.72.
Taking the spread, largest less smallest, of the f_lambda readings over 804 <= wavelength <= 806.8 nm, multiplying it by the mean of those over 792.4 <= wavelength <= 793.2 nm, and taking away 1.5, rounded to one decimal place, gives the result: 2.7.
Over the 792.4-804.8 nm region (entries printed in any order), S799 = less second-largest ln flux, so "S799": -2.525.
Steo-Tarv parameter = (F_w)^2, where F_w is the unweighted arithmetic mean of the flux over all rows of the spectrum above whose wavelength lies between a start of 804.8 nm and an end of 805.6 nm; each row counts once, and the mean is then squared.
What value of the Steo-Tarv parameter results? 146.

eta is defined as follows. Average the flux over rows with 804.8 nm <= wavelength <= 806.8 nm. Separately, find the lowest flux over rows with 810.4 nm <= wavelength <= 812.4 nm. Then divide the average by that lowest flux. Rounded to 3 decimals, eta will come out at 1.030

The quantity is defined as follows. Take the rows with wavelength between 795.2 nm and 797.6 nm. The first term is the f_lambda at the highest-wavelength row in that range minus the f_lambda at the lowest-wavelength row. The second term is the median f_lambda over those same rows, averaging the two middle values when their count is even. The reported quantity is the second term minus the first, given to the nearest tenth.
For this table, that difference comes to 11.5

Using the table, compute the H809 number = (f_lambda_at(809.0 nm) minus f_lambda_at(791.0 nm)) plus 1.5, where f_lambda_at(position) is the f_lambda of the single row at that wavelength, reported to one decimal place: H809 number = 1.7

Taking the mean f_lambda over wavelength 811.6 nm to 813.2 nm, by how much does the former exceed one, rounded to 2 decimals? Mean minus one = 11.18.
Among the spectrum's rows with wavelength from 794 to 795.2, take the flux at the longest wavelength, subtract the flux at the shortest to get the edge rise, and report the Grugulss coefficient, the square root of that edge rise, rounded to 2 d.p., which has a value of 0.46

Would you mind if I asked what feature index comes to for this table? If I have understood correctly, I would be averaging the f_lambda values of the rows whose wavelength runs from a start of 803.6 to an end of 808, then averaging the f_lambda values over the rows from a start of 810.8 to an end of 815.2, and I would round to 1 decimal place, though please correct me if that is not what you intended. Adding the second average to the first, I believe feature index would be 24.2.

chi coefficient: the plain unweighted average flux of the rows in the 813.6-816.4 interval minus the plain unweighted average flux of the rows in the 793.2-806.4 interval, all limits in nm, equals 0.2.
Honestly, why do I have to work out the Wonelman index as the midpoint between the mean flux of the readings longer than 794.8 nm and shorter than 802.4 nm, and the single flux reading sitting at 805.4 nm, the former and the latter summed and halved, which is 12.1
